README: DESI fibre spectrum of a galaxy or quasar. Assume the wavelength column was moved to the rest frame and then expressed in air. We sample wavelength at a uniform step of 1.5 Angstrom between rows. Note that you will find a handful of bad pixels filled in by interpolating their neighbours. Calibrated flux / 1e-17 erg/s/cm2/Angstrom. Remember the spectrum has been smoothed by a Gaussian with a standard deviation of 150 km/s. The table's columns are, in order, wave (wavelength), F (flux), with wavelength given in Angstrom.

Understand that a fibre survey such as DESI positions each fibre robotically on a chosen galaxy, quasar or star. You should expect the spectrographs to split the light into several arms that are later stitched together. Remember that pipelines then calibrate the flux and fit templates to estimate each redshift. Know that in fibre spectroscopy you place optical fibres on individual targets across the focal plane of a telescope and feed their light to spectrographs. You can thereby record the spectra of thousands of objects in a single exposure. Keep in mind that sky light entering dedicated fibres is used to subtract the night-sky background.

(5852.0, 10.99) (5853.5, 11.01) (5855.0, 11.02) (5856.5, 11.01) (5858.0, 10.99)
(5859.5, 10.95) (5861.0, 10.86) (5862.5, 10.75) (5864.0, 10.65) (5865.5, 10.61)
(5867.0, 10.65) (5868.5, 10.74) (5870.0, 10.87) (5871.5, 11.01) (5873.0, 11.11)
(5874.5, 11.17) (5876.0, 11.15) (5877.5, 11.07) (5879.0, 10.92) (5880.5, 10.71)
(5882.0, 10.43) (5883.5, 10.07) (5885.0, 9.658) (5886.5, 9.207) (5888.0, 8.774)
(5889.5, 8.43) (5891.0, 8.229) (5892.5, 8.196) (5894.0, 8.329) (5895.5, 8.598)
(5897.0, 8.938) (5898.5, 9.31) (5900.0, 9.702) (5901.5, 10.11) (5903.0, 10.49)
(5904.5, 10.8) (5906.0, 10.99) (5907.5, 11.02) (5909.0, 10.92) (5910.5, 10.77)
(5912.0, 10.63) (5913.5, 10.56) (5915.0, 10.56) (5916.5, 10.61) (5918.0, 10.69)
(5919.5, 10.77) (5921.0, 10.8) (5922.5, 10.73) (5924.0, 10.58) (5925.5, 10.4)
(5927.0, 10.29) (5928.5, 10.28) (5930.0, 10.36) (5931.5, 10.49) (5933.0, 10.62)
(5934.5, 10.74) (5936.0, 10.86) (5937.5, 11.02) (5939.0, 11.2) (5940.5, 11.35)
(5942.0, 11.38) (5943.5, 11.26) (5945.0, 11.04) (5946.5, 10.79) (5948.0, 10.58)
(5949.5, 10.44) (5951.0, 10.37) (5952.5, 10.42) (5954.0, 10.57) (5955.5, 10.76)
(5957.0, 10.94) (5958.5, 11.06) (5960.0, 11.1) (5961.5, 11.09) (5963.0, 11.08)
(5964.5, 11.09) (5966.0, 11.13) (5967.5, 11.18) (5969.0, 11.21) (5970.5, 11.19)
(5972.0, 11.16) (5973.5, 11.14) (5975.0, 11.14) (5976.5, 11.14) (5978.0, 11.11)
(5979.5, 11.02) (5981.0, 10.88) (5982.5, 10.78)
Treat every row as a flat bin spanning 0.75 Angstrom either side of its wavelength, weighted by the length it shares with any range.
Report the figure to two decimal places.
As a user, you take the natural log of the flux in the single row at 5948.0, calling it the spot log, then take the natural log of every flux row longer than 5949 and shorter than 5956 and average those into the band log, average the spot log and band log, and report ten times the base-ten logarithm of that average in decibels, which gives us 3.72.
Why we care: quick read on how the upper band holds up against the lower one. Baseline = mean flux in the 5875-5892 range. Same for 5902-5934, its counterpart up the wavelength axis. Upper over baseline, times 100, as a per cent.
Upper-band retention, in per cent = 108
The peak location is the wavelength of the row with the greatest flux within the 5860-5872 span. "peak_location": 5871.5 Angstrom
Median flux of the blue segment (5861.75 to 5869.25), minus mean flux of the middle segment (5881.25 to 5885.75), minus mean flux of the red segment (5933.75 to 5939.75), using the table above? -10.4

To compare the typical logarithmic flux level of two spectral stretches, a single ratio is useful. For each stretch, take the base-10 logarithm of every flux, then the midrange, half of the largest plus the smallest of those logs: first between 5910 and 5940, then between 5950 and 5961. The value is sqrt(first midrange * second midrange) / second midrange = 1.00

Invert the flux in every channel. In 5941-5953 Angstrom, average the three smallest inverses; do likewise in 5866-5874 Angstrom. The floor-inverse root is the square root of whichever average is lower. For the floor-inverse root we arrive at 0.298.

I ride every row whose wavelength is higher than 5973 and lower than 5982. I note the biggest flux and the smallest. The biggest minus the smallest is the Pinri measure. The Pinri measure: 0.26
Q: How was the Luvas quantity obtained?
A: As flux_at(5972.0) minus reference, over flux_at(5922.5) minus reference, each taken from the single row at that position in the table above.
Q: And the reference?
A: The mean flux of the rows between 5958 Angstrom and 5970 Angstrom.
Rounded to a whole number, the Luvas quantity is 0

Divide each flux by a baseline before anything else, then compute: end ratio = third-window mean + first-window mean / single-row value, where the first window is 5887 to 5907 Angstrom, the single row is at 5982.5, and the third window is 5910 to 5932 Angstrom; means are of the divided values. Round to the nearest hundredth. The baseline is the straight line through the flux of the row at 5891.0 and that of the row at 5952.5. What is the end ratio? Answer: 2.31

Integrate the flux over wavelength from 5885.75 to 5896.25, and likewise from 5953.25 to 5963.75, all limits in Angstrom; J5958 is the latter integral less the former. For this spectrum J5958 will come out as 25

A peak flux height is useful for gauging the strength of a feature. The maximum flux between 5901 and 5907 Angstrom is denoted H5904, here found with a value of 10.99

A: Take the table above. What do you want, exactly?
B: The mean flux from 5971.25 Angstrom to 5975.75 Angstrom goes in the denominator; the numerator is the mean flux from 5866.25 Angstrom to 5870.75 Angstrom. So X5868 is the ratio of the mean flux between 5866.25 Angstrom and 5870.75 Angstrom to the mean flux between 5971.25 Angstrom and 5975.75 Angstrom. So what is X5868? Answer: 0.96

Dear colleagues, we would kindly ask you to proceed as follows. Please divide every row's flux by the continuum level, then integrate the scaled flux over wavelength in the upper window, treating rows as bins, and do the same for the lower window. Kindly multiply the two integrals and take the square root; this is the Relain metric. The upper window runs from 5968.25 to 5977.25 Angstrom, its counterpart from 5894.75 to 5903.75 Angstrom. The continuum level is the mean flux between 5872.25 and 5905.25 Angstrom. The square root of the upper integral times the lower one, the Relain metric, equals 9.5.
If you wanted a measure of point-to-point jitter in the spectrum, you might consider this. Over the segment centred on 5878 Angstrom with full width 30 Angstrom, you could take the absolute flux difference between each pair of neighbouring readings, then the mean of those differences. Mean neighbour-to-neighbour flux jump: 0.188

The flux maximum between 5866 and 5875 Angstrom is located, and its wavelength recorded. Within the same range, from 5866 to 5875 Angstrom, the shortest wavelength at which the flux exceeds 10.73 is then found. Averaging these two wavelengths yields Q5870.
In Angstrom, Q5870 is 5871.5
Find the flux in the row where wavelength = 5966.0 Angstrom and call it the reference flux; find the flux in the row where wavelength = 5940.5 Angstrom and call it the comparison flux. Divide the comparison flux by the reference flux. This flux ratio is 1.02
